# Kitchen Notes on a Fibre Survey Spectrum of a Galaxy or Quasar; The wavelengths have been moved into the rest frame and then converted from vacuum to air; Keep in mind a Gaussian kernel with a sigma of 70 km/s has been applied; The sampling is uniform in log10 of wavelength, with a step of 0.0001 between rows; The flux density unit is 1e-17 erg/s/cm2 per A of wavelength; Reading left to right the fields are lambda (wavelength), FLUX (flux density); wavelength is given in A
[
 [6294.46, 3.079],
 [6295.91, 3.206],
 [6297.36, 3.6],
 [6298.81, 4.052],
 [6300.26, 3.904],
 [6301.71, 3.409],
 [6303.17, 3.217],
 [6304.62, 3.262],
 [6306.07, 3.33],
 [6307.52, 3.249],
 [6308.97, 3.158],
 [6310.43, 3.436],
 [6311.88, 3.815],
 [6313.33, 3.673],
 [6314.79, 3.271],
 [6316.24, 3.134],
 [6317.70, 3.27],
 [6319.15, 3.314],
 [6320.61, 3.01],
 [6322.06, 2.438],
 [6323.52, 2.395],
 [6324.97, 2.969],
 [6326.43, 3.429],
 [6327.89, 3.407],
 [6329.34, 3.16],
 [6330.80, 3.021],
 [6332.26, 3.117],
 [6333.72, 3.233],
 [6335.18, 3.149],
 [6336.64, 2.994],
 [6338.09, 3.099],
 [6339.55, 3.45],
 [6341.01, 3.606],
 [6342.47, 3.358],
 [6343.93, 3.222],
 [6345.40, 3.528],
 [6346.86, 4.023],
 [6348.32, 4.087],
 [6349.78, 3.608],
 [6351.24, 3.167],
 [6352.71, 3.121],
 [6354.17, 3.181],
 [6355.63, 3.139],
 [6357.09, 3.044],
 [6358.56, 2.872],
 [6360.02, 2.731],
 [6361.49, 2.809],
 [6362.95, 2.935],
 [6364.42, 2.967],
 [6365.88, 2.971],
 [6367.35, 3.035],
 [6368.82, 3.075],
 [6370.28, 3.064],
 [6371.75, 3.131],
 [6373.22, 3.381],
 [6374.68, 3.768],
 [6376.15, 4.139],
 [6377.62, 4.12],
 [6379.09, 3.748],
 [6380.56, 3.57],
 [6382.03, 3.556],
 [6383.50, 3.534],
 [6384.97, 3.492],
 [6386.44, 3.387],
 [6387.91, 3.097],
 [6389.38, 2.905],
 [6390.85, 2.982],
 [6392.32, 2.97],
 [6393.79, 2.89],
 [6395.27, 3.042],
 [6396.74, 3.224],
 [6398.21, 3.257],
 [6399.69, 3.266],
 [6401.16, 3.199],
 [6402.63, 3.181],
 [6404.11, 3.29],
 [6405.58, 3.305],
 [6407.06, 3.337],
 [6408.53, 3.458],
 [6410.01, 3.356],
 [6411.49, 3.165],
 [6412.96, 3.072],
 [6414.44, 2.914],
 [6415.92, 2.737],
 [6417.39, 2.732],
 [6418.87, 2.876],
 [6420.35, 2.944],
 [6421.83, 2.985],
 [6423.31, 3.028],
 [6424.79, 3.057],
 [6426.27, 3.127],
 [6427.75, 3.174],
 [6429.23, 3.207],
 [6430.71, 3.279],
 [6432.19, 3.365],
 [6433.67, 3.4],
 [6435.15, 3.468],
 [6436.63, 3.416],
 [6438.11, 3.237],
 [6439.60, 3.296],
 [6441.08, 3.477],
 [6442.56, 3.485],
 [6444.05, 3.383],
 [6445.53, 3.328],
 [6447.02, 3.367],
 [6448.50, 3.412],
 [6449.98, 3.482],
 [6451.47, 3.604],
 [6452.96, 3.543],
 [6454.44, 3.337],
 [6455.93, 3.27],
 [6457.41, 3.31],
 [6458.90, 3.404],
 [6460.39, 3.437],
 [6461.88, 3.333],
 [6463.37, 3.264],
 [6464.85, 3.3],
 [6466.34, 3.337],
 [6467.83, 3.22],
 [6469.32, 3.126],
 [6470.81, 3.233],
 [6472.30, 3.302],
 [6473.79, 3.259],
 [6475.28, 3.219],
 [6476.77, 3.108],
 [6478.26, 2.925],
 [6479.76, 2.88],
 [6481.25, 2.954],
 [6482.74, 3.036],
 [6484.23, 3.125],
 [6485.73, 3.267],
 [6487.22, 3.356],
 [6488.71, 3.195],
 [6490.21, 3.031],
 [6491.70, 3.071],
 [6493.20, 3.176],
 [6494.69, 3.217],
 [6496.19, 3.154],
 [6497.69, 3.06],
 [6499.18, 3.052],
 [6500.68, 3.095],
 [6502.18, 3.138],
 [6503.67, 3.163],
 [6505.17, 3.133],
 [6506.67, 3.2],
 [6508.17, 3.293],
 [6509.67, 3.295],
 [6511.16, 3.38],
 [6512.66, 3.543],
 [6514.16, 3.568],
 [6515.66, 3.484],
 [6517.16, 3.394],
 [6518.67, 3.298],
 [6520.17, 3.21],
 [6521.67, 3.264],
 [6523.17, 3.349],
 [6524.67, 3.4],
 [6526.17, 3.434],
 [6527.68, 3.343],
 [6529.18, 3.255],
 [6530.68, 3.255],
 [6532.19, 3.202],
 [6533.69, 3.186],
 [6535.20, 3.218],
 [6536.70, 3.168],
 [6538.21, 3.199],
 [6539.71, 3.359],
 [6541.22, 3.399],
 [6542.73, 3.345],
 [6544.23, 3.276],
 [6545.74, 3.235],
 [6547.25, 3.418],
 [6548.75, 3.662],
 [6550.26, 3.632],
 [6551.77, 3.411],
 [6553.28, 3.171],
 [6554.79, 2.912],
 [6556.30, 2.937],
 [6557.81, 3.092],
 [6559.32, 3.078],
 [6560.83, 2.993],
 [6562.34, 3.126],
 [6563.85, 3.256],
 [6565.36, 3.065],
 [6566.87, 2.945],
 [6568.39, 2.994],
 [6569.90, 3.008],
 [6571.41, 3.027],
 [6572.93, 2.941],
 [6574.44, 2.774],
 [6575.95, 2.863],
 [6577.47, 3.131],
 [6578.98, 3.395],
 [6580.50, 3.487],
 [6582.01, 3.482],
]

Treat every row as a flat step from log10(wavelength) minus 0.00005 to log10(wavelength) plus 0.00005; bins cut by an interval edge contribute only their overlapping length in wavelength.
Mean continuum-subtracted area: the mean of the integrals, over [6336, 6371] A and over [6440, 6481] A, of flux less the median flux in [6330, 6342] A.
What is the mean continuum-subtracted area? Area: 4.9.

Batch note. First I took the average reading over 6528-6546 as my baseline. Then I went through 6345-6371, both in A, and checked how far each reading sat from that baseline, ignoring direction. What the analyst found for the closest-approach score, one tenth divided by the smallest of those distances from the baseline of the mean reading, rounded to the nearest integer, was 1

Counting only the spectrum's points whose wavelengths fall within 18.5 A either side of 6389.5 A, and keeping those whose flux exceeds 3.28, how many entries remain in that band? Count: 13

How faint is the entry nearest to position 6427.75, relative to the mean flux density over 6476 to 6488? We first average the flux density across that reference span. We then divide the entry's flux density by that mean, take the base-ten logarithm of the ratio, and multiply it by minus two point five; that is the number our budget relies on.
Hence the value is -0.032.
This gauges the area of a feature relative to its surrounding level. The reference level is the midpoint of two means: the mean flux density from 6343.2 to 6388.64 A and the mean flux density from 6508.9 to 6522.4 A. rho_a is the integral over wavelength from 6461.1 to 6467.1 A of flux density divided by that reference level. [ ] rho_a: 5.9 A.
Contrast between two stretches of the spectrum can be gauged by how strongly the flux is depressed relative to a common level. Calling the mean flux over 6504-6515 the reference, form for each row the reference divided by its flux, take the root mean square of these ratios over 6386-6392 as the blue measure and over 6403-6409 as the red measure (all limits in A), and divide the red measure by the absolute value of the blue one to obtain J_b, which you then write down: 0.92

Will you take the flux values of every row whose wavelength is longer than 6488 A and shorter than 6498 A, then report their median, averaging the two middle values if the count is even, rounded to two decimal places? 3.15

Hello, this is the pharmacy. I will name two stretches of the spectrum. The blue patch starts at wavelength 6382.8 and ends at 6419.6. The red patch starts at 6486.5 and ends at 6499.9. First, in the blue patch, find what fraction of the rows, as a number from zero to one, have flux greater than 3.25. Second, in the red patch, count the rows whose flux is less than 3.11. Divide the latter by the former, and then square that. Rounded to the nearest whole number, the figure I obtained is 100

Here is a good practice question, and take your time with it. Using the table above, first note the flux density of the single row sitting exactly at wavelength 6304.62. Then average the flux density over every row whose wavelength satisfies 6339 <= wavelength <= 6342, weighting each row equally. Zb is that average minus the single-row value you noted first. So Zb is 0.3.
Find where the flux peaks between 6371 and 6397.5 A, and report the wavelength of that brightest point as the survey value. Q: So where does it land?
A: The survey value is 6376.15 A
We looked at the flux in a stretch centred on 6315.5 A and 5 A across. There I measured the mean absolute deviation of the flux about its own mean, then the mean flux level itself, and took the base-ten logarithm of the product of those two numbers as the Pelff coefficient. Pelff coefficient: -0.25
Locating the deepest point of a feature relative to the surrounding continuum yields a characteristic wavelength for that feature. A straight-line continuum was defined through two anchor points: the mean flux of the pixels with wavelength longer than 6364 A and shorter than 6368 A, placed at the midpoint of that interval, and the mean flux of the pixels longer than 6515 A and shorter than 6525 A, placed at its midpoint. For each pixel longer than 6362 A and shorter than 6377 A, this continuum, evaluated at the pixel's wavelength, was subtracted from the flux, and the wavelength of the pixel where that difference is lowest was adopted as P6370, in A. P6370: 6362.95 A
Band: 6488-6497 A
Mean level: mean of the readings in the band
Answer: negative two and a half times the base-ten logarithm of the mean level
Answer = -1.24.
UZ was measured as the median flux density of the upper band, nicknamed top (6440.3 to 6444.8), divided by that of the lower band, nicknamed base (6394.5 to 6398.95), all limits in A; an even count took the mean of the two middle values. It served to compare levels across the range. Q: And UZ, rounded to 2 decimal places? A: 1.08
